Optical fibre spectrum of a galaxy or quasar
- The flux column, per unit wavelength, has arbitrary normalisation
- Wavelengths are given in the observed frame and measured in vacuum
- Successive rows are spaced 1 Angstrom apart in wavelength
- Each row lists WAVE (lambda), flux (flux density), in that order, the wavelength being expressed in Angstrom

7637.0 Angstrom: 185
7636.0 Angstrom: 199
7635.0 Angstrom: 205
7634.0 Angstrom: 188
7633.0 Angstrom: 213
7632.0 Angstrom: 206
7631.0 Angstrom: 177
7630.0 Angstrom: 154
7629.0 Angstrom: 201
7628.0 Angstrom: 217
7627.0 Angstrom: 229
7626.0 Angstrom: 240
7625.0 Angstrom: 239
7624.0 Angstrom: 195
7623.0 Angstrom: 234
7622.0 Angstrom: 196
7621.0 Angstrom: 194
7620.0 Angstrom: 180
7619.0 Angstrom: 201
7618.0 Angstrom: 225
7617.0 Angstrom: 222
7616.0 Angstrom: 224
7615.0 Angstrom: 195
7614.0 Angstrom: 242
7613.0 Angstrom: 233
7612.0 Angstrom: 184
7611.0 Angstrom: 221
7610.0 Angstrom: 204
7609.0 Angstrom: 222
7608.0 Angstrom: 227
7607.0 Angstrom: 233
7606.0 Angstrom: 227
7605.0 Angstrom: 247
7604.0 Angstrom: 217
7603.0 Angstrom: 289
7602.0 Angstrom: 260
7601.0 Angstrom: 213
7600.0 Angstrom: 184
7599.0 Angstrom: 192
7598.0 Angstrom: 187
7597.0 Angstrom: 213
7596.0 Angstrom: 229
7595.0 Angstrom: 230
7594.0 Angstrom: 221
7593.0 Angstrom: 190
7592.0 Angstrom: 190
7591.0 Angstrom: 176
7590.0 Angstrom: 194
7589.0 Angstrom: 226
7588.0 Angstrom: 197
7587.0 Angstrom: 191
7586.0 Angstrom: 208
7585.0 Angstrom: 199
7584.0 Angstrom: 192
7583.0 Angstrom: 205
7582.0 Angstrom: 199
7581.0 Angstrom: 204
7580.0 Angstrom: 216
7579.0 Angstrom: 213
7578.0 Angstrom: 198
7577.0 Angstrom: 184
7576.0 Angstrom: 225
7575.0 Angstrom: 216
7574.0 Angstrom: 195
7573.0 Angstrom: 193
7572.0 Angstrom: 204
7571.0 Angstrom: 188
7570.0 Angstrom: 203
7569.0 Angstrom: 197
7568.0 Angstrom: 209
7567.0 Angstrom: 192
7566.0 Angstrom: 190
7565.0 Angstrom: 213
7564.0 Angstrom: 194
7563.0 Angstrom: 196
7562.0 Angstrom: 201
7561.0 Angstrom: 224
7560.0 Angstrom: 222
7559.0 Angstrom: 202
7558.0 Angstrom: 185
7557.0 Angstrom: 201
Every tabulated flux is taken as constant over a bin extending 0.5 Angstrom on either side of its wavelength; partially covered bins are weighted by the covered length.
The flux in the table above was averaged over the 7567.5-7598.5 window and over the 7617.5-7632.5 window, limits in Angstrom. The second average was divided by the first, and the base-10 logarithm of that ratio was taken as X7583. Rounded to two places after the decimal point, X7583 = 0.01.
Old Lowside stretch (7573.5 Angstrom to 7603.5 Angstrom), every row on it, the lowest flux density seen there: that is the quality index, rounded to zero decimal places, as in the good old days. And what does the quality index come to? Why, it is 176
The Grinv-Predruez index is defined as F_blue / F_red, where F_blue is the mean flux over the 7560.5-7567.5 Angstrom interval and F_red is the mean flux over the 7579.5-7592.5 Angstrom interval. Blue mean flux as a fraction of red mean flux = 1.01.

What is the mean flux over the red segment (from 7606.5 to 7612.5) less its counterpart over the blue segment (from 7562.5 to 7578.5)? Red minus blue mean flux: 15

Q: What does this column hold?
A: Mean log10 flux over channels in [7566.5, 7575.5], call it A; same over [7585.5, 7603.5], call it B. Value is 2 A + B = 6.92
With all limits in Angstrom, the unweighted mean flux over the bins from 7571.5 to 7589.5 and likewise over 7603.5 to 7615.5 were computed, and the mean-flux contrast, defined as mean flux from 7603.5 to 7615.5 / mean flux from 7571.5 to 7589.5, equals 1.09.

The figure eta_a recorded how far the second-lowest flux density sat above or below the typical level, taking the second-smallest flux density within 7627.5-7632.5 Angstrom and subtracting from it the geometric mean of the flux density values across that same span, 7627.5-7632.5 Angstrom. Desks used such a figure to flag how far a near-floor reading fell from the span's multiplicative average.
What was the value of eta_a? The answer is -13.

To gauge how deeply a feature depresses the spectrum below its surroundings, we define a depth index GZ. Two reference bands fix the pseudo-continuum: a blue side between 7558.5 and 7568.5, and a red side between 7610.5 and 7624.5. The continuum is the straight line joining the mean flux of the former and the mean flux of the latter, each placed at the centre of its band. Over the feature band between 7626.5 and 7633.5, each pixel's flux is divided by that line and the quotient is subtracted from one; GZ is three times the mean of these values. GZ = 0.17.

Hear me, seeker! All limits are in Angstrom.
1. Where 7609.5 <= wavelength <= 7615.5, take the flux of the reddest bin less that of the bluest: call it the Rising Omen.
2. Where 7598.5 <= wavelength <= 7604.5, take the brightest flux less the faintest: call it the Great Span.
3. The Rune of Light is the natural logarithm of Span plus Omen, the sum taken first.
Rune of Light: 4.6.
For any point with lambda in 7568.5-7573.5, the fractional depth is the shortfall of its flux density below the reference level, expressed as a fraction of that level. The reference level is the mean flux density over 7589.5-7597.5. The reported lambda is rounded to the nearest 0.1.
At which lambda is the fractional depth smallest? 7572.0 Angstrom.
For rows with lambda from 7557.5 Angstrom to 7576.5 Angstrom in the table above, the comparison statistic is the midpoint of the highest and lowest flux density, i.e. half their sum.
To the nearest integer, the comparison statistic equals 205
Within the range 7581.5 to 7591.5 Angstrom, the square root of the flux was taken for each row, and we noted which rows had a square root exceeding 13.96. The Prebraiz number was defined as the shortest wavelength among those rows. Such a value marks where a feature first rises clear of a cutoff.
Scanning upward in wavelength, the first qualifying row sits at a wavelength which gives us 7582.0 Angstrom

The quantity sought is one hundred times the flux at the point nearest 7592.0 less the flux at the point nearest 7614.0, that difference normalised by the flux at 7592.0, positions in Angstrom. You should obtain -27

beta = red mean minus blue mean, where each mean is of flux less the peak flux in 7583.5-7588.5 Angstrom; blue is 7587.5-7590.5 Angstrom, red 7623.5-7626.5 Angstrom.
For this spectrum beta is 19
